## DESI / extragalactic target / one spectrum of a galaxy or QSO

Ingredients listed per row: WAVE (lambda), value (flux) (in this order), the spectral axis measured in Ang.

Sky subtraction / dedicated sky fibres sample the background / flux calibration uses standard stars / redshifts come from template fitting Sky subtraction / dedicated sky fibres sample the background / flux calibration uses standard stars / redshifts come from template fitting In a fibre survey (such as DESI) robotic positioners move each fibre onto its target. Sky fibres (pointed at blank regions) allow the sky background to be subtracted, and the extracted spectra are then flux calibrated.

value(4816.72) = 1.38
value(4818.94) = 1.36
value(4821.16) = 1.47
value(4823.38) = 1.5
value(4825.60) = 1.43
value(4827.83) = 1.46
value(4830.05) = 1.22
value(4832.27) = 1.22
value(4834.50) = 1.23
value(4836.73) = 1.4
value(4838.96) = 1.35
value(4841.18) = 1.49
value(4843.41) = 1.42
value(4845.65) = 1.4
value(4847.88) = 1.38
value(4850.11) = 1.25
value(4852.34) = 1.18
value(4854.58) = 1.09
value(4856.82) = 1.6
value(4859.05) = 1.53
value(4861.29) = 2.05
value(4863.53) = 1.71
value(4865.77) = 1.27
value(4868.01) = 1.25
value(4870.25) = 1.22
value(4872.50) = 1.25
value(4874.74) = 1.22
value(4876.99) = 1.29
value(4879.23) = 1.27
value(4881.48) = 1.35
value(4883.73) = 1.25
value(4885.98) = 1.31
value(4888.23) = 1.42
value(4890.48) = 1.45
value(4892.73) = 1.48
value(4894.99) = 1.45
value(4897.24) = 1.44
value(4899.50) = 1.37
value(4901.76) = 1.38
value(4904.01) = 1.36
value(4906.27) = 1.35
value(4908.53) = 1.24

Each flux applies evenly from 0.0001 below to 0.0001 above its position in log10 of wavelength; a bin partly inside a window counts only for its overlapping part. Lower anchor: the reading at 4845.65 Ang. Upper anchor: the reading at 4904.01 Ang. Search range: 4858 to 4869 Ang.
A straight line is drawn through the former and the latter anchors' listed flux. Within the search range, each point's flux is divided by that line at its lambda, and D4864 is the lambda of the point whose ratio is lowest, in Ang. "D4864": 4868.01 Ang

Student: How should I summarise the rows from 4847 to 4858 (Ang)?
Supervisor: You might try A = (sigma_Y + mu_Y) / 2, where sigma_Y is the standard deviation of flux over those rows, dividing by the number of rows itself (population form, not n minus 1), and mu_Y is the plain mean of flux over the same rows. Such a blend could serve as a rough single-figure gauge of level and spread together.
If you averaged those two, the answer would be 0.739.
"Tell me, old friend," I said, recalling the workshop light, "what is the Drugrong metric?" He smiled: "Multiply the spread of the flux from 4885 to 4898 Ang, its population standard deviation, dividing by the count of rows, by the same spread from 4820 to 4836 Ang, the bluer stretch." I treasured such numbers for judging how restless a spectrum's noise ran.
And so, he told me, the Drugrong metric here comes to 0.007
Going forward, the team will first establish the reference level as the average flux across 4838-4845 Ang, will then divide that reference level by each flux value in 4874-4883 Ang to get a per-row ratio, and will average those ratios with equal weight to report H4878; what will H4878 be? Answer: 1.11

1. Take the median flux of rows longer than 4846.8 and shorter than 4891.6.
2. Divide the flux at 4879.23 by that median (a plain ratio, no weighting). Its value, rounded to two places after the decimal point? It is 0.99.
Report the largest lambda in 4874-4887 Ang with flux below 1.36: 4885.98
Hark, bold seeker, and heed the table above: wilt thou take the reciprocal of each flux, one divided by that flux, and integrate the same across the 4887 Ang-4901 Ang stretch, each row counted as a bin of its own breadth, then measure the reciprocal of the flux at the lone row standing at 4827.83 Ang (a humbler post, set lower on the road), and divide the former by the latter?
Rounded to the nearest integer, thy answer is 14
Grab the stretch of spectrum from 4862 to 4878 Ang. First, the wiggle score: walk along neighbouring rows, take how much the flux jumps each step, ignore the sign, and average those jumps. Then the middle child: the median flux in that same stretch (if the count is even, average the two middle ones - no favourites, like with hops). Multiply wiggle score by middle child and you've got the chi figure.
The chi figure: 0.13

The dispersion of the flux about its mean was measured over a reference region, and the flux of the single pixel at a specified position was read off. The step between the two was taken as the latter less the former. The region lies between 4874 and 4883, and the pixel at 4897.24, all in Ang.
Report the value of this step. 1.39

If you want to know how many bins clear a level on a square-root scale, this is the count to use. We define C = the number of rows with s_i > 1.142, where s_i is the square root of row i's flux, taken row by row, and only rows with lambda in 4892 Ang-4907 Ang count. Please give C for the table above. 7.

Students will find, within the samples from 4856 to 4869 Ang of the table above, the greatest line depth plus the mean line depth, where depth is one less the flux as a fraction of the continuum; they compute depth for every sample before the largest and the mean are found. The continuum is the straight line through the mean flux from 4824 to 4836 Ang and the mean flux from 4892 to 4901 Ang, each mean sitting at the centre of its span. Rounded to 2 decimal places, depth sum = -0.05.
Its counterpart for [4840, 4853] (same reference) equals 0.12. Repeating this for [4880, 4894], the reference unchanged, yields 0.14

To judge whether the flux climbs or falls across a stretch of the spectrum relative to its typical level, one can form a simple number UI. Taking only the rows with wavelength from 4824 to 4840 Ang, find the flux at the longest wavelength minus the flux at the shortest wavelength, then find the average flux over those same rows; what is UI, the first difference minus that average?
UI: -1.41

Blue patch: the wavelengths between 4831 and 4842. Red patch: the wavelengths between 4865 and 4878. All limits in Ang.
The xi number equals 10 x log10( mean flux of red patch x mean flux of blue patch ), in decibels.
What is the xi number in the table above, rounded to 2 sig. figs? 2.2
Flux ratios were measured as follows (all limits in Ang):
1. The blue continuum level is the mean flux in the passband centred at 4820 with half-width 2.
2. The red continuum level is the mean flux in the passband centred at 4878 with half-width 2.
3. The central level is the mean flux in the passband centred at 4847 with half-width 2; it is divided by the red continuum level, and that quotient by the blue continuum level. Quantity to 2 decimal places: 0.77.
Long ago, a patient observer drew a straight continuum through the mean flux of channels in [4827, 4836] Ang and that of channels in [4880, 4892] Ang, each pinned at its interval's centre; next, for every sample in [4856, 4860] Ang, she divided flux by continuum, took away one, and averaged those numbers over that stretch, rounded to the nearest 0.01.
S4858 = 0.19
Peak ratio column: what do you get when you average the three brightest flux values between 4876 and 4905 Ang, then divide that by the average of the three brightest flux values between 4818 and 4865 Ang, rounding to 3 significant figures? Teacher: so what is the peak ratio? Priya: 0.817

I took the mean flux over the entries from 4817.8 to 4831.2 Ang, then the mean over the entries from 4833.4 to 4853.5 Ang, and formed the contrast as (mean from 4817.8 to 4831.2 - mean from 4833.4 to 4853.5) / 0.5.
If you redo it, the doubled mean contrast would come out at 0.12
